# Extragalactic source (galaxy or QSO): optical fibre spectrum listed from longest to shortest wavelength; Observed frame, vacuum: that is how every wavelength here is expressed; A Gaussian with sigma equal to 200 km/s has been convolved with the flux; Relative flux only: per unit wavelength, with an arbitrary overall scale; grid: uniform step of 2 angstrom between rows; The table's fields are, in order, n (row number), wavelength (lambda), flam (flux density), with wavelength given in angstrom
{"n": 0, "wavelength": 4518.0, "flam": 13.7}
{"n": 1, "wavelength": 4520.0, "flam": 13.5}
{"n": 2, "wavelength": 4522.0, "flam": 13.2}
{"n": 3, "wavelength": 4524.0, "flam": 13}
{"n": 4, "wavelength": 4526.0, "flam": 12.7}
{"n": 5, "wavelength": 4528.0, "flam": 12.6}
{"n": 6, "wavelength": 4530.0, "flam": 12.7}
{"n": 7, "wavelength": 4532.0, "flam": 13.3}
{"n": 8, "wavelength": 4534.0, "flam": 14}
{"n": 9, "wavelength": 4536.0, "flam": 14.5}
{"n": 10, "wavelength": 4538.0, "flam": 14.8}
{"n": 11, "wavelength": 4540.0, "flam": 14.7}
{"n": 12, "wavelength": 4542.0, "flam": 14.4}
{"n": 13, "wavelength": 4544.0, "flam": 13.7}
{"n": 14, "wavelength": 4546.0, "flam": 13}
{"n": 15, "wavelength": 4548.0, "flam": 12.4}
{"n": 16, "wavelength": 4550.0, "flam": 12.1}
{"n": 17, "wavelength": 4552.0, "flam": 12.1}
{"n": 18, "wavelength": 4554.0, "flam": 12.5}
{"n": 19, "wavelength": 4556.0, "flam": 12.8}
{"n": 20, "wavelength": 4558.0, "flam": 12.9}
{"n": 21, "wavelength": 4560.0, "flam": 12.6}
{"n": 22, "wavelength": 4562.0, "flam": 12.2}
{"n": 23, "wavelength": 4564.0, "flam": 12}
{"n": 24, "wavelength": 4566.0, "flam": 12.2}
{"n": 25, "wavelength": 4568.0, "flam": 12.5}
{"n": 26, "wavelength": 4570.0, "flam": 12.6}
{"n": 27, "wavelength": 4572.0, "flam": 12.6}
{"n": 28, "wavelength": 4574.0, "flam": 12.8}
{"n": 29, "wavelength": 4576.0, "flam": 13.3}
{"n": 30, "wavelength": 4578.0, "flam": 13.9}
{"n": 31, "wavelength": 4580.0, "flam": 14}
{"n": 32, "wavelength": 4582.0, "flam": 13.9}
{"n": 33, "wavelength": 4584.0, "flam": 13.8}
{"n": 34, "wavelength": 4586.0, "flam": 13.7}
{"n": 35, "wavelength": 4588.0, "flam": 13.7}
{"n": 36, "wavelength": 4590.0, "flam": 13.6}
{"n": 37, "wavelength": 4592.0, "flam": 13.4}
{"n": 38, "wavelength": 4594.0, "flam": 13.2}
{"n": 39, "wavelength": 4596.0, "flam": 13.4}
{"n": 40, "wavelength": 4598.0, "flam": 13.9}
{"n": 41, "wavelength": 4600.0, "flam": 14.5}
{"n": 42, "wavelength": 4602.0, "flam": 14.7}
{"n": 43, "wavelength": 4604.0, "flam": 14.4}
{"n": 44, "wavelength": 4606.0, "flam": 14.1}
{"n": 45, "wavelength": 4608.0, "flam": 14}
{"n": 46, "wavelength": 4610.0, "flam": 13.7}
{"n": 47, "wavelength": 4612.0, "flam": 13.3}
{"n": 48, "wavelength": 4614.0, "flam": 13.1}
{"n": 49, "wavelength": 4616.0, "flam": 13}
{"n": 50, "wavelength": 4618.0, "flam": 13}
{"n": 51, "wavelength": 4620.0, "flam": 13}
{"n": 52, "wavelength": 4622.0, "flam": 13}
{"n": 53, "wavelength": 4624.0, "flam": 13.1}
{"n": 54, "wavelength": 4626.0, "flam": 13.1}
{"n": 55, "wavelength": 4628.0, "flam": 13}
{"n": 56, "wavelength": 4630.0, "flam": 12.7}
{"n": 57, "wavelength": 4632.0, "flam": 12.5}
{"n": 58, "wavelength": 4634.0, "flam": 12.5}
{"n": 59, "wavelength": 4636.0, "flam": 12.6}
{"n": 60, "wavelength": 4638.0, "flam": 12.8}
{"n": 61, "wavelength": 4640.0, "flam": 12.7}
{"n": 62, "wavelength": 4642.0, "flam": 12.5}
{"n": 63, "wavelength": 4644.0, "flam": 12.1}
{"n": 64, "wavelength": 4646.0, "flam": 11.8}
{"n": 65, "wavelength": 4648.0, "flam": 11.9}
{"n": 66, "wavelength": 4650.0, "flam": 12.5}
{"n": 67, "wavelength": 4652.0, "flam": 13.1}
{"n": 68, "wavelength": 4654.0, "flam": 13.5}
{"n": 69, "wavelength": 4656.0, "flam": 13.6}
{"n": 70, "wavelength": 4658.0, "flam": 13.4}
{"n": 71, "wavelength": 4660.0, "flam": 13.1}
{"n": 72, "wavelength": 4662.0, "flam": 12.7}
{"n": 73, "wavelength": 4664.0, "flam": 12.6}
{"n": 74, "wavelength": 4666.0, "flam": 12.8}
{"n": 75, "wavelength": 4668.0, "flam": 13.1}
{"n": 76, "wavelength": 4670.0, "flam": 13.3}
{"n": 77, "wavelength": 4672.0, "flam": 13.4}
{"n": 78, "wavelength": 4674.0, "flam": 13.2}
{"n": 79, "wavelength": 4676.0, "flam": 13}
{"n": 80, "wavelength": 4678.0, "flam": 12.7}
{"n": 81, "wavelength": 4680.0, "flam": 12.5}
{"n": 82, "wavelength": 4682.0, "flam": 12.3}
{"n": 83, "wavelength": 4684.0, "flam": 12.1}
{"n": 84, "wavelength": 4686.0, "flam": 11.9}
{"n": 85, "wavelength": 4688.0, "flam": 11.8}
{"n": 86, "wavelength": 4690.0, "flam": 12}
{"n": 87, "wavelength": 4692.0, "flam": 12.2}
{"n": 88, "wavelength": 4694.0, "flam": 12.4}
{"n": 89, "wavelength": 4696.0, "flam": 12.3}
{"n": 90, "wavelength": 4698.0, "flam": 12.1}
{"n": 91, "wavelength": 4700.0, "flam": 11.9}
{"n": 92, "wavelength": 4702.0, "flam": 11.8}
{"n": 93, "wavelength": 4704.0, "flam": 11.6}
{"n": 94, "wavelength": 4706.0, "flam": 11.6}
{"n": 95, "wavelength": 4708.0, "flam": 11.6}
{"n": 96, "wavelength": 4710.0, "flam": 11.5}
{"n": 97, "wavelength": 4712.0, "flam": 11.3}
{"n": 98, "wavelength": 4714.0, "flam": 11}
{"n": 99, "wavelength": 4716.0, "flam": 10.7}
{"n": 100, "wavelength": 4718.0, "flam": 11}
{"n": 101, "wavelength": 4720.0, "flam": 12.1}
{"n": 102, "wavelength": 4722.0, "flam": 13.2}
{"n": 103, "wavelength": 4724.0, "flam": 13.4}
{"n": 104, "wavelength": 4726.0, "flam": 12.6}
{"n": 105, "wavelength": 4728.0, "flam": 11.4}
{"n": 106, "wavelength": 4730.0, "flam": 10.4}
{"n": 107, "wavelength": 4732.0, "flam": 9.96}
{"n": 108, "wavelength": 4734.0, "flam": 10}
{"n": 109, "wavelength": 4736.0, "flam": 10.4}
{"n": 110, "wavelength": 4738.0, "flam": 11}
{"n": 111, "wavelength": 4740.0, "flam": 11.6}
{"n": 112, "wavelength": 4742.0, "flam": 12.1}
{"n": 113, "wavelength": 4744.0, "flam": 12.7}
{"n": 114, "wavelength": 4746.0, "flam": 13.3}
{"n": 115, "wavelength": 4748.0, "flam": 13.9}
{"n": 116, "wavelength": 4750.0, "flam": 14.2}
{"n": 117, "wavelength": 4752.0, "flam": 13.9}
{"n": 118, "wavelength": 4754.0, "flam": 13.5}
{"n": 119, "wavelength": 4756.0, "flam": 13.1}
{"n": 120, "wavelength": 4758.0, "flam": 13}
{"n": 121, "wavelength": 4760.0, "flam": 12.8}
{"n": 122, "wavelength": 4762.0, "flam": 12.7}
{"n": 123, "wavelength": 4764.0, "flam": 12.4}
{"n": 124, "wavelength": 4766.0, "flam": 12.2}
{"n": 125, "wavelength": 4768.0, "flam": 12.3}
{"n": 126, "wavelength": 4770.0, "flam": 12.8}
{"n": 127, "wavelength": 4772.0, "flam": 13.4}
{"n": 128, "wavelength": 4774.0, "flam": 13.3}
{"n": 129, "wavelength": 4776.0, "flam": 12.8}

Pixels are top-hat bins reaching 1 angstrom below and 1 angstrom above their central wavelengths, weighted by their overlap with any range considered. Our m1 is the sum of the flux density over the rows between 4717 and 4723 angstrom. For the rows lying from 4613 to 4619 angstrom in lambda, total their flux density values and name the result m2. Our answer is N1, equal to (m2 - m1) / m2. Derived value 0.072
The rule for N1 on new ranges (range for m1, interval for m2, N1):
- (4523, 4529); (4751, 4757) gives 0.054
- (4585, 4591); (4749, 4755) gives 0.014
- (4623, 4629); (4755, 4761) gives -0.008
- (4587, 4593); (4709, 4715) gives -0.204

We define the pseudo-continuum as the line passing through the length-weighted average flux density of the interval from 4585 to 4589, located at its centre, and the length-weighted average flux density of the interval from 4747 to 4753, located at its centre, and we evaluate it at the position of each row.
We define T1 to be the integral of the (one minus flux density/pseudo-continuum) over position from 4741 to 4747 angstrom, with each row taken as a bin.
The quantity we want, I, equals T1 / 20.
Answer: 0.028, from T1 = 0.6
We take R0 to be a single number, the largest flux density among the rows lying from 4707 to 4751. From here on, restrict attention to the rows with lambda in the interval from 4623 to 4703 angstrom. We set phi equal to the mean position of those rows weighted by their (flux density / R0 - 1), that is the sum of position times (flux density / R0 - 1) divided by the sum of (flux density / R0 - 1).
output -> 4666.0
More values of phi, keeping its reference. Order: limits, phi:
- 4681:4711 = 4696.7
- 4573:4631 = 4607.2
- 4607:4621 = 4615.5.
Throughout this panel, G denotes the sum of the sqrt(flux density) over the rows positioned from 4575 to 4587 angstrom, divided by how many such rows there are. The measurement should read 3.71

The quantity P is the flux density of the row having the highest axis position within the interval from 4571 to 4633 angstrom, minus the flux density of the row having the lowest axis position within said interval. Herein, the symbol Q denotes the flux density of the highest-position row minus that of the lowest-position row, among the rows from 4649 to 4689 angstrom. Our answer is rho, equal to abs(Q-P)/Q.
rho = -0.9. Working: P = -0.1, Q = -0.7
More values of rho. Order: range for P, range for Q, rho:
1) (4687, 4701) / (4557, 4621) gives 0.0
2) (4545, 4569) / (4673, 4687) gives -0.6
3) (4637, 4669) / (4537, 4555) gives -1.1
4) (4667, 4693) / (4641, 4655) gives 1.9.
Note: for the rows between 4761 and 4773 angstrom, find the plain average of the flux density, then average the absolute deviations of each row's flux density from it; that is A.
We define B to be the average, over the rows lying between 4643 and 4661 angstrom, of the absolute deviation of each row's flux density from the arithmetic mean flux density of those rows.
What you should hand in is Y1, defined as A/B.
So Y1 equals 0.5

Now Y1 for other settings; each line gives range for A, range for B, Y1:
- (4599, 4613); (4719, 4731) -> 0.4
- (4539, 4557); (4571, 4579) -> 1.8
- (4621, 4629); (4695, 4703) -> 0.3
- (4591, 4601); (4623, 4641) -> 2.1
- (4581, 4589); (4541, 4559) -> 0.1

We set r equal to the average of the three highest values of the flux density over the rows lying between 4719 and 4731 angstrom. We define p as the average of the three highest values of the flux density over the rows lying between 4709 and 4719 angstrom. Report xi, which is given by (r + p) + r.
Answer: 37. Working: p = 11.3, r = 13.1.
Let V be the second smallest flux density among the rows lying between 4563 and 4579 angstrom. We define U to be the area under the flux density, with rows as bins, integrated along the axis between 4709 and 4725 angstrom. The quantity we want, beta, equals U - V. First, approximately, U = 188.4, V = 12.2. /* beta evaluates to 176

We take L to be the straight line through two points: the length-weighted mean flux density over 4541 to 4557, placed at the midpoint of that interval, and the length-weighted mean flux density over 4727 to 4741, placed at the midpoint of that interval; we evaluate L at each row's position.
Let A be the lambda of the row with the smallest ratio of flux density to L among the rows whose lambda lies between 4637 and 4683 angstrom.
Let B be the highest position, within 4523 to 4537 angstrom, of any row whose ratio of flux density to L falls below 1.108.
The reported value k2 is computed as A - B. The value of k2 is 112 angstrom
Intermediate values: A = 4646.0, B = 4534.0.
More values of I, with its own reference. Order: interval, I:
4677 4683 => 0.030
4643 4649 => 0.041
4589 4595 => 0.007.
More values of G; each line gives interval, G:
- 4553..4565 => 3.54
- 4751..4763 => 3.63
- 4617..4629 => 3.61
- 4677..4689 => 3.49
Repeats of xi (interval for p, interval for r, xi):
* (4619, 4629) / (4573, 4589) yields 41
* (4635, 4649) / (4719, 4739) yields 39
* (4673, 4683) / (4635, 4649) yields 38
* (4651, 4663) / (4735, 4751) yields 41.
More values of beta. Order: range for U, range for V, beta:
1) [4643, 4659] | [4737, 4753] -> 192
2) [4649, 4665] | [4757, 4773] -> 197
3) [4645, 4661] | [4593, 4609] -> 192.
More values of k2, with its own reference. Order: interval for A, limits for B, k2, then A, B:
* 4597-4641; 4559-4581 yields 56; 4632.0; 4576.0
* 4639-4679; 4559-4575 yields 72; 4646.0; 4574.0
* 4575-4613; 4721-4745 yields -164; 4576.0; 4740.0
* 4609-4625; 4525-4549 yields 68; 4616.0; 4548.0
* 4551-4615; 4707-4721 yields -166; 4552.0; 4718.0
